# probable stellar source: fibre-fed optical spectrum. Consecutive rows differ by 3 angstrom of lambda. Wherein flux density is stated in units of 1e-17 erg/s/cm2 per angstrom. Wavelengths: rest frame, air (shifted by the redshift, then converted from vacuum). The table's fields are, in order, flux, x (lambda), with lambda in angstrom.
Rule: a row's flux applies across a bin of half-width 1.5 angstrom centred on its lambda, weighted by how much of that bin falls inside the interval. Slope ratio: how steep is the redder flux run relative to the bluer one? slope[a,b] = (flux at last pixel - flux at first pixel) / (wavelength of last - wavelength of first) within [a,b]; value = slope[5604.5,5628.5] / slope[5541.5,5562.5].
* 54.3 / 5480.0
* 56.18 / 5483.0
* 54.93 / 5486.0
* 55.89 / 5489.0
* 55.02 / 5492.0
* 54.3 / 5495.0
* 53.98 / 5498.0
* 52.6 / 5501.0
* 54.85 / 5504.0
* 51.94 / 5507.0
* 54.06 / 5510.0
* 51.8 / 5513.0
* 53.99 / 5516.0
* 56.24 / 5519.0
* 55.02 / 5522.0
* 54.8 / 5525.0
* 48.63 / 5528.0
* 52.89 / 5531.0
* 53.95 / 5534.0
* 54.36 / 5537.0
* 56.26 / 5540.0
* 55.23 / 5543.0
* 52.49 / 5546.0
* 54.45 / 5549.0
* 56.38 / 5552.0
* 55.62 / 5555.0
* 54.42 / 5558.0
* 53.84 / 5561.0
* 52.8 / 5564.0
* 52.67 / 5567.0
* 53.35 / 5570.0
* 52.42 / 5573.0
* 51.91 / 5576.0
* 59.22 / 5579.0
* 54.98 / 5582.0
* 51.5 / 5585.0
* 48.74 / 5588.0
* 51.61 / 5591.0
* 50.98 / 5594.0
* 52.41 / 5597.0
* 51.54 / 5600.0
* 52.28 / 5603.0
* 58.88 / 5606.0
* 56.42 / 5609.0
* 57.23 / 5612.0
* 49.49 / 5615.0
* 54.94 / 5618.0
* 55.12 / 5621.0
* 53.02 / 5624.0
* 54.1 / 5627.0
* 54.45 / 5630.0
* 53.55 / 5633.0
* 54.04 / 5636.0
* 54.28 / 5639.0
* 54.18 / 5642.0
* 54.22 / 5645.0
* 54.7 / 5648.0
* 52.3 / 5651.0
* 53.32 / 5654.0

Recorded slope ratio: 3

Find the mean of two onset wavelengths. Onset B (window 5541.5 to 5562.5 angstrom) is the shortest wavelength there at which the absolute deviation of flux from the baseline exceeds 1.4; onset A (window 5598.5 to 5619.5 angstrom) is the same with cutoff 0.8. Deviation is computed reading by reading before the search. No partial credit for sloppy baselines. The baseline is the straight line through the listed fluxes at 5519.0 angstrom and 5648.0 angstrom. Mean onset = 5573.0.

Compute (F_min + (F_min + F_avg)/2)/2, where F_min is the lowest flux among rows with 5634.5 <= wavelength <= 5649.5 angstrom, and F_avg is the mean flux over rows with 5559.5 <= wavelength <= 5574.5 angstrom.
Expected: 53.8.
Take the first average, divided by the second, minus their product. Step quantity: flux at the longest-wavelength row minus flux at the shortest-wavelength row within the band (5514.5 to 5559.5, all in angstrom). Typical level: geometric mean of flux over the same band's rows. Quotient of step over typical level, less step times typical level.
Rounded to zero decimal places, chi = -23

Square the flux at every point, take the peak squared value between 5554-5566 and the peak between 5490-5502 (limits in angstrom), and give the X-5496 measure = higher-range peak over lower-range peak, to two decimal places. 1.02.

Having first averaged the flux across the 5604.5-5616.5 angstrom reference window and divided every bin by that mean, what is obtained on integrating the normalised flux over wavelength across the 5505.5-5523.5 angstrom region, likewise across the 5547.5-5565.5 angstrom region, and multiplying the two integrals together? 309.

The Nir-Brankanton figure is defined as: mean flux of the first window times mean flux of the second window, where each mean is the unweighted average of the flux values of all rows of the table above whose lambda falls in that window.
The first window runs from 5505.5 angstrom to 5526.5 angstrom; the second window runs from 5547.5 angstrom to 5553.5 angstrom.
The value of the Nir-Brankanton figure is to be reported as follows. 2991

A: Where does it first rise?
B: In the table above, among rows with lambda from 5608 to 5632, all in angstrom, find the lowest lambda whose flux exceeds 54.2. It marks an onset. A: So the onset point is 5609.0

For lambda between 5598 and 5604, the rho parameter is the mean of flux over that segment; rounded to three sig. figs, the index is 51.9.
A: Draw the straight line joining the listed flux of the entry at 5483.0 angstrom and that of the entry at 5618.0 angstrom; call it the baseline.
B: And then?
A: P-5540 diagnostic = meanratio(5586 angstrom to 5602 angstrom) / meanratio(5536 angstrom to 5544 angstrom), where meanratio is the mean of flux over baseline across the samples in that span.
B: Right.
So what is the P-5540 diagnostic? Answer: 0.93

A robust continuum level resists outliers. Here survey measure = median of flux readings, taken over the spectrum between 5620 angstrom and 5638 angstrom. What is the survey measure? 54.1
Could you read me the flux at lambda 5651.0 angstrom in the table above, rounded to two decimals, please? 52.30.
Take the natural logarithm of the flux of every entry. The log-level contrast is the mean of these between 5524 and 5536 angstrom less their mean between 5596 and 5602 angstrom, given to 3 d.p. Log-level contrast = 0.010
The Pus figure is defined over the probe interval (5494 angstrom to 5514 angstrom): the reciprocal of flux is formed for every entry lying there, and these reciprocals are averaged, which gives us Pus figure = 0.0187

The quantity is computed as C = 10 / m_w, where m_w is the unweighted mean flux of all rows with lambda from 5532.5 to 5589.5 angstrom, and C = 0.185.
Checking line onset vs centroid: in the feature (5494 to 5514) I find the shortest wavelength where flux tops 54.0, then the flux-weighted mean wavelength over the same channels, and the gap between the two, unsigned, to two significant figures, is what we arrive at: 8.9 angstrom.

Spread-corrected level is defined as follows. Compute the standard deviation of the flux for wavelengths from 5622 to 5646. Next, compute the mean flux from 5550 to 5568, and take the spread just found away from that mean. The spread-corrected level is 53.9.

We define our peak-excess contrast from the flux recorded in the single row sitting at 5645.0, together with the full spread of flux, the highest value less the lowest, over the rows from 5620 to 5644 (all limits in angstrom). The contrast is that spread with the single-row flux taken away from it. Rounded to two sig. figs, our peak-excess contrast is -52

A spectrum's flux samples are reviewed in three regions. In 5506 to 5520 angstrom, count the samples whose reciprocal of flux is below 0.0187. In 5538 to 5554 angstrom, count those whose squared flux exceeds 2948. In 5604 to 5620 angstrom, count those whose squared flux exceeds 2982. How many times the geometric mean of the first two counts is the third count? 1.2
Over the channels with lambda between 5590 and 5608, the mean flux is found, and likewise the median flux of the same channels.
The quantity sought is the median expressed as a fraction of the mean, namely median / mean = 0.98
